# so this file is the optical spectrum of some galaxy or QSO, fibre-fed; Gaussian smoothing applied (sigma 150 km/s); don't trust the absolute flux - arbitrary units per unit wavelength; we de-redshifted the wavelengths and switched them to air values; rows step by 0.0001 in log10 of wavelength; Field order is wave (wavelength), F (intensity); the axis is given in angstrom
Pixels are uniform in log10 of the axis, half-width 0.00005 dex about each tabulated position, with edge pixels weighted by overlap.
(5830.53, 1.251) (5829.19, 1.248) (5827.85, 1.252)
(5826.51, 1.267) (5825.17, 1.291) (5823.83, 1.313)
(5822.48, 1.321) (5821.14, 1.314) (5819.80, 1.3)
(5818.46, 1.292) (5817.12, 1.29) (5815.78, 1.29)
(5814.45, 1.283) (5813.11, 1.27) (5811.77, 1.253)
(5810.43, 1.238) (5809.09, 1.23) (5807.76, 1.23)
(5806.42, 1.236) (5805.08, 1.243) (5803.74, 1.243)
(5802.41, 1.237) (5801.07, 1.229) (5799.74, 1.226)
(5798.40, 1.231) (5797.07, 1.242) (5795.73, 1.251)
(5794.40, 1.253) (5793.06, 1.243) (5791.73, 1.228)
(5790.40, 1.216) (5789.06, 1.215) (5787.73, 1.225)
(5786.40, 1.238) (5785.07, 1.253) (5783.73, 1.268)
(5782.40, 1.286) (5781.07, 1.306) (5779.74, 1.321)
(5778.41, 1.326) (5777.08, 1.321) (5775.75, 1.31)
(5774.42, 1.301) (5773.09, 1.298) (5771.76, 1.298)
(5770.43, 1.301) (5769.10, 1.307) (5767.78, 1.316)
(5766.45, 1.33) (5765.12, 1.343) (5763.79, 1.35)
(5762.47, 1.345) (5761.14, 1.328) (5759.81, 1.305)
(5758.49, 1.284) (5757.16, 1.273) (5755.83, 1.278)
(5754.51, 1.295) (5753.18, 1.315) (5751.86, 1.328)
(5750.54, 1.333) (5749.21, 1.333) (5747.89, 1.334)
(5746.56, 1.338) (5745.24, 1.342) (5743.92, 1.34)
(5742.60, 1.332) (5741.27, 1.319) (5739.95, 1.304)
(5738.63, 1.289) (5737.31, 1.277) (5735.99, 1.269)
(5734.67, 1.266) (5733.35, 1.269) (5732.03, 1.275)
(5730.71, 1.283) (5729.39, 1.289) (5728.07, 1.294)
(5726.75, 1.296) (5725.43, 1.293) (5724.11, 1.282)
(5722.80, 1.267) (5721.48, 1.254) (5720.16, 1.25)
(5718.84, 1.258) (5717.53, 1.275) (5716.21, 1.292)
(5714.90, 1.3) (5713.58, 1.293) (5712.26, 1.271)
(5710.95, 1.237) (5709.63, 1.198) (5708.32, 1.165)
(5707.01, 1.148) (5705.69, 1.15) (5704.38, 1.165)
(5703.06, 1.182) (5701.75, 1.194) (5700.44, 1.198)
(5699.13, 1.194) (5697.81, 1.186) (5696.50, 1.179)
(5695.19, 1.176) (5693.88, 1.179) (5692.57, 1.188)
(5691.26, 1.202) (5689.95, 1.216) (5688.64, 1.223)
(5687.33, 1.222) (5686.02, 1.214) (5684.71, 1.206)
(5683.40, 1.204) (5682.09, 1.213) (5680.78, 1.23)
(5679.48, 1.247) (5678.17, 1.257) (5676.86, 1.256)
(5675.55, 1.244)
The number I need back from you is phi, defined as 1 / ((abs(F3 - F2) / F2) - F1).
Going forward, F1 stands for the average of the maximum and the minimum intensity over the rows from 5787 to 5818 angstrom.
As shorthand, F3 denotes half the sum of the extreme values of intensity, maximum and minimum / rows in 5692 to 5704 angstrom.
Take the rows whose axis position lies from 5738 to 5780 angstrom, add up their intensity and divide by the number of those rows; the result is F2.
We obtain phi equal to -0.87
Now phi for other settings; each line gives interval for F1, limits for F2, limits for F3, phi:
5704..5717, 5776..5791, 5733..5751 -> -0.84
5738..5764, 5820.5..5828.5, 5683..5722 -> -0.79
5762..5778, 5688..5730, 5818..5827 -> -0.79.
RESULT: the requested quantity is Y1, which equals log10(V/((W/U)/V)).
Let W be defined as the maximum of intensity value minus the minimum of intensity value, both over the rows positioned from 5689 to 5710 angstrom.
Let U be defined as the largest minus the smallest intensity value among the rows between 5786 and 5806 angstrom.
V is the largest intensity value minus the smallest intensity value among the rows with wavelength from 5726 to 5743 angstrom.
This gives -2.6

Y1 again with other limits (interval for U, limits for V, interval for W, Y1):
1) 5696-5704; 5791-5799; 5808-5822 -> -3.8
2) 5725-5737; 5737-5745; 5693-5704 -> -2.3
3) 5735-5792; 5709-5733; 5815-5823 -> -1.3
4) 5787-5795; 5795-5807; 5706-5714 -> -3.8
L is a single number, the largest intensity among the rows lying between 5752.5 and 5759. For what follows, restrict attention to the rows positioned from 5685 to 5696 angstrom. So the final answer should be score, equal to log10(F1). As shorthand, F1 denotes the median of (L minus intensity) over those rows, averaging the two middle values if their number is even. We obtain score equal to -0.97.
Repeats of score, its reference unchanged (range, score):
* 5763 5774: -2.46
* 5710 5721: -1.38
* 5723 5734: -1.54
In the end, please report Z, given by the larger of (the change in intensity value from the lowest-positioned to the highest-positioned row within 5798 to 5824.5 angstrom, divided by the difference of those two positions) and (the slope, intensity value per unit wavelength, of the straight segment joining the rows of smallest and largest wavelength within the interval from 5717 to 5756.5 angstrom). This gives 0.0032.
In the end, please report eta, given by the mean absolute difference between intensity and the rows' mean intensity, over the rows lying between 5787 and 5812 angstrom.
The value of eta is 0.0091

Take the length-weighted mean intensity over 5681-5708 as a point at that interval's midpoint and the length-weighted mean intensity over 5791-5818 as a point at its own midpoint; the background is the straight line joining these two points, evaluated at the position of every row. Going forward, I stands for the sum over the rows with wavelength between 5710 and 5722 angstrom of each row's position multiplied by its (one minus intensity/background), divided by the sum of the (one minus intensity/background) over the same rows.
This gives 5715.9 angstrom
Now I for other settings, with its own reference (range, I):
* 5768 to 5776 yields 5772.4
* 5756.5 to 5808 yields 5766.7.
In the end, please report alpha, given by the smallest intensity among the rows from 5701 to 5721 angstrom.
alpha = 1.148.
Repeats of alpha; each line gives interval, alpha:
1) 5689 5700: 1.176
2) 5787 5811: 1.215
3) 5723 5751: 1.266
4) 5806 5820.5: 1.23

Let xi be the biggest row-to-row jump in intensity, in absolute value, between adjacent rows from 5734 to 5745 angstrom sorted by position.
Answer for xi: 0.0150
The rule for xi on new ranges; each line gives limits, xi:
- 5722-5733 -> 0.0150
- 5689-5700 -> 0.0140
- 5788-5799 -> 0.0150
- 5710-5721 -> 0.0340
